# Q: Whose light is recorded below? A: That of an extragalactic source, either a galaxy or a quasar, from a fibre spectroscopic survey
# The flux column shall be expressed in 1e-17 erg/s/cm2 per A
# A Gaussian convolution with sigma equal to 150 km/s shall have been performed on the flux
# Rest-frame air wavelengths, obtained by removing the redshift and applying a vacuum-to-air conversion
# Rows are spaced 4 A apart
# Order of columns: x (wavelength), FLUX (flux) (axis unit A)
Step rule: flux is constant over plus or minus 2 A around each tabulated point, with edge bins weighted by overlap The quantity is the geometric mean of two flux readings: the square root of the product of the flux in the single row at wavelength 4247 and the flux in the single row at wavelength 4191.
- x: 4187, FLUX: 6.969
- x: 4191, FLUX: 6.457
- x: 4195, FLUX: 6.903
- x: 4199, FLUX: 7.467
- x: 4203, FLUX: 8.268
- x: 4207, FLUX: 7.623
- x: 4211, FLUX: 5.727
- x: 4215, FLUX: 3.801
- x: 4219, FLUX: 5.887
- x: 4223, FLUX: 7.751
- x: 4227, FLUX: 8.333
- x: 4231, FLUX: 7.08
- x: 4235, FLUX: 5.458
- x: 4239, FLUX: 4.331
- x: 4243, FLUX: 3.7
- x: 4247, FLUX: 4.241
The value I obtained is 5.23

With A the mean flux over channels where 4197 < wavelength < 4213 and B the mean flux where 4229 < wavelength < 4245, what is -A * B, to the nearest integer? -37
